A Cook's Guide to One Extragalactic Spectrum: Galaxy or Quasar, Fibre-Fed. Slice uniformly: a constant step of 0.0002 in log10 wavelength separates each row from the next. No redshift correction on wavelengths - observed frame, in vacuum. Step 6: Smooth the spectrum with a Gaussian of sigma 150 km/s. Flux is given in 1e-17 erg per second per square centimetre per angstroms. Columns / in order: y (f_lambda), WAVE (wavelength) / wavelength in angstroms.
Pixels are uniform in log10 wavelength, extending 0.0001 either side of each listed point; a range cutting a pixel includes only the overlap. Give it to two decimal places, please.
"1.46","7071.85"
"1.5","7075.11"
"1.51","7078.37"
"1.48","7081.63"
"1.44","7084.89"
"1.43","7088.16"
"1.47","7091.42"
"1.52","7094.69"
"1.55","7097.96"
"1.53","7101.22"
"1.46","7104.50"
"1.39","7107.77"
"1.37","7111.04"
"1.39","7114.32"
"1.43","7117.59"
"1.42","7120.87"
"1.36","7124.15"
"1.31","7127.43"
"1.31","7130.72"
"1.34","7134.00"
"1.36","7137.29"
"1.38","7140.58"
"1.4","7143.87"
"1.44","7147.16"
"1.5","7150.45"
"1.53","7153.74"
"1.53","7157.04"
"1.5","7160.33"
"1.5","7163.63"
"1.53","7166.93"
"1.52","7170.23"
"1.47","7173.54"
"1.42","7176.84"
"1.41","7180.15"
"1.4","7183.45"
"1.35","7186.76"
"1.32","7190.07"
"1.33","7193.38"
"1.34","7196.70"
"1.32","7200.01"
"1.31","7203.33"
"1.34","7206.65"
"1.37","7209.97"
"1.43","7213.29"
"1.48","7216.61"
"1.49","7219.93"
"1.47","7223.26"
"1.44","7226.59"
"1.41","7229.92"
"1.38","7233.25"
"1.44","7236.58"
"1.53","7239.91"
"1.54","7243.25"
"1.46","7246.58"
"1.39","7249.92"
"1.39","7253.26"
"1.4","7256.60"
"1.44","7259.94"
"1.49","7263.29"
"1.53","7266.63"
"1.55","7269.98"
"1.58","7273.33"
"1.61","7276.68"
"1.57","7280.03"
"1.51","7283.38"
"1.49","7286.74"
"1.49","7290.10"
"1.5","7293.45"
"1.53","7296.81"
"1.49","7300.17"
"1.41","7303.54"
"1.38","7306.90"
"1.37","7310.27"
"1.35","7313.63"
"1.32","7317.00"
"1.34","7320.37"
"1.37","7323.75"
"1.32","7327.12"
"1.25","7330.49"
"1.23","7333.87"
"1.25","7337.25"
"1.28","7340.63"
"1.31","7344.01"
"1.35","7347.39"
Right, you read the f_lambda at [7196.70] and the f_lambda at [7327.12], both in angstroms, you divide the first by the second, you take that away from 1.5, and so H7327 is 0.48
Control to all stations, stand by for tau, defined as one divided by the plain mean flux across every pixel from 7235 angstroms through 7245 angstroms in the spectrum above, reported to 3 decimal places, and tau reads 0.665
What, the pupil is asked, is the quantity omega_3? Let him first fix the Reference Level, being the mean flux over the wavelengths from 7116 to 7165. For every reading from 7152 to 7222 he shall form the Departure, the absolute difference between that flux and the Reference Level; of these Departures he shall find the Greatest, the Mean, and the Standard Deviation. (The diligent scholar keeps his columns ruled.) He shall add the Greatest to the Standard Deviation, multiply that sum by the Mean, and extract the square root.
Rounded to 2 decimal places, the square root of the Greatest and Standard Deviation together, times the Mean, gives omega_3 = 0.10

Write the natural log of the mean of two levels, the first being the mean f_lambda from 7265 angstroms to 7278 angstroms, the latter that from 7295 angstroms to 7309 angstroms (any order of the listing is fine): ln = 0.41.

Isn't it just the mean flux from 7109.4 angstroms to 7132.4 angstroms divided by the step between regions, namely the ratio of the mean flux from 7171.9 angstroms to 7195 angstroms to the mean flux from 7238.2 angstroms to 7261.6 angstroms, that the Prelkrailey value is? 1.43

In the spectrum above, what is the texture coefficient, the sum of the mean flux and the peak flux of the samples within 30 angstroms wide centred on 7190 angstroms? 2.776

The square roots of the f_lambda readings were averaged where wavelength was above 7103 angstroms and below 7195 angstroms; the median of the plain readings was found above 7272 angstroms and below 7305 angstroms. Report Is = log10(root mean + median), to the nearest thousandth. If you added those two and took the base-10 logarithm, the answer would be 0.431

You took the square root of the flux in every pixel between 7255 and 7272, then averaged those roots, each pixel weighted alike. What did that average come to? 1.22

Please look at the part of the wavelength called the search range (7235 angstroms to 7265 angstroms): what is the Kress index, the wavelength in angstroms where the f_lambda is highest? 7243.25 angstroms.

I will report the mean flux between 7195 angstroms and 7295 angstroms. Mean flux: 1.46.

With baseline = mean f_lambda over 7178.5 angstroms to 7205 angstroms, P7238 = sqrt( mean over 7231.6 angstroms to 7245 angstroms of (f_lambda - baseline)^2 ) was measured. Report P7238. 0.14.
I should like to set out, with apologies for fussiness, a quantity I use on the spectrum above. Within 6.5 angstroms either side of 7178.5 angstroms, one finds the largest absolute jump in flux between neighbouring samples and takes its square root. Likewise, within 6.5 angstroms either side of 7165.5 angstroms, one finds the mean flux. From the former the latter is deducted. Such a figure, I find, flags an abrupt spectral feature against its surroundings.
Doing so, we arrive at -1.29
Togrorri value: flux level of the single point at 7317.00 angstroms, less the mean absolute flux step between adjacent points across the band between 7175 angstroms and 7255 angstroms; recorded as 1.29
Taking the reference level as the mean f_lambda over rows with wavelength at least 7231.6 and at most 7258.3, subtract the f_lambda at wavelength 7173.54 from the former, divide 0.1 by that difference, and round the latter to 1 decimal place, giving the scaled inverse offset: -3.5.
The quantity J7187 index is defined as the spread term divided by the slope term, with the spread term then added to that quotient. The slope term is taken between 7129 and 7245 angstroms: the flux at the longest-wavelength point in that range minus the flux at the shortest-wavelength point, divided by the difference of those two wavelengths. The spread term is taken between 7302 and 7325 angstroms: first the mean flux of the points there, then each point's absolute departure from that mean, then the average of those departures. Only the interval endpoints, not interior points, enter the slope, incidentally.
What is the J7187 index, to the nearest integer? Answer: 11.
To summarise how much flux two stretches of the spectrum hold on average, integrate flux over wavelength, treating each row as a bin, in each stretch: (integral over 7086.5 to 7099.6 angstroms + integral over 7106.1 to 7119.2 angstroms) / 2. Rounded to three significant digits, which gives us 18.9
